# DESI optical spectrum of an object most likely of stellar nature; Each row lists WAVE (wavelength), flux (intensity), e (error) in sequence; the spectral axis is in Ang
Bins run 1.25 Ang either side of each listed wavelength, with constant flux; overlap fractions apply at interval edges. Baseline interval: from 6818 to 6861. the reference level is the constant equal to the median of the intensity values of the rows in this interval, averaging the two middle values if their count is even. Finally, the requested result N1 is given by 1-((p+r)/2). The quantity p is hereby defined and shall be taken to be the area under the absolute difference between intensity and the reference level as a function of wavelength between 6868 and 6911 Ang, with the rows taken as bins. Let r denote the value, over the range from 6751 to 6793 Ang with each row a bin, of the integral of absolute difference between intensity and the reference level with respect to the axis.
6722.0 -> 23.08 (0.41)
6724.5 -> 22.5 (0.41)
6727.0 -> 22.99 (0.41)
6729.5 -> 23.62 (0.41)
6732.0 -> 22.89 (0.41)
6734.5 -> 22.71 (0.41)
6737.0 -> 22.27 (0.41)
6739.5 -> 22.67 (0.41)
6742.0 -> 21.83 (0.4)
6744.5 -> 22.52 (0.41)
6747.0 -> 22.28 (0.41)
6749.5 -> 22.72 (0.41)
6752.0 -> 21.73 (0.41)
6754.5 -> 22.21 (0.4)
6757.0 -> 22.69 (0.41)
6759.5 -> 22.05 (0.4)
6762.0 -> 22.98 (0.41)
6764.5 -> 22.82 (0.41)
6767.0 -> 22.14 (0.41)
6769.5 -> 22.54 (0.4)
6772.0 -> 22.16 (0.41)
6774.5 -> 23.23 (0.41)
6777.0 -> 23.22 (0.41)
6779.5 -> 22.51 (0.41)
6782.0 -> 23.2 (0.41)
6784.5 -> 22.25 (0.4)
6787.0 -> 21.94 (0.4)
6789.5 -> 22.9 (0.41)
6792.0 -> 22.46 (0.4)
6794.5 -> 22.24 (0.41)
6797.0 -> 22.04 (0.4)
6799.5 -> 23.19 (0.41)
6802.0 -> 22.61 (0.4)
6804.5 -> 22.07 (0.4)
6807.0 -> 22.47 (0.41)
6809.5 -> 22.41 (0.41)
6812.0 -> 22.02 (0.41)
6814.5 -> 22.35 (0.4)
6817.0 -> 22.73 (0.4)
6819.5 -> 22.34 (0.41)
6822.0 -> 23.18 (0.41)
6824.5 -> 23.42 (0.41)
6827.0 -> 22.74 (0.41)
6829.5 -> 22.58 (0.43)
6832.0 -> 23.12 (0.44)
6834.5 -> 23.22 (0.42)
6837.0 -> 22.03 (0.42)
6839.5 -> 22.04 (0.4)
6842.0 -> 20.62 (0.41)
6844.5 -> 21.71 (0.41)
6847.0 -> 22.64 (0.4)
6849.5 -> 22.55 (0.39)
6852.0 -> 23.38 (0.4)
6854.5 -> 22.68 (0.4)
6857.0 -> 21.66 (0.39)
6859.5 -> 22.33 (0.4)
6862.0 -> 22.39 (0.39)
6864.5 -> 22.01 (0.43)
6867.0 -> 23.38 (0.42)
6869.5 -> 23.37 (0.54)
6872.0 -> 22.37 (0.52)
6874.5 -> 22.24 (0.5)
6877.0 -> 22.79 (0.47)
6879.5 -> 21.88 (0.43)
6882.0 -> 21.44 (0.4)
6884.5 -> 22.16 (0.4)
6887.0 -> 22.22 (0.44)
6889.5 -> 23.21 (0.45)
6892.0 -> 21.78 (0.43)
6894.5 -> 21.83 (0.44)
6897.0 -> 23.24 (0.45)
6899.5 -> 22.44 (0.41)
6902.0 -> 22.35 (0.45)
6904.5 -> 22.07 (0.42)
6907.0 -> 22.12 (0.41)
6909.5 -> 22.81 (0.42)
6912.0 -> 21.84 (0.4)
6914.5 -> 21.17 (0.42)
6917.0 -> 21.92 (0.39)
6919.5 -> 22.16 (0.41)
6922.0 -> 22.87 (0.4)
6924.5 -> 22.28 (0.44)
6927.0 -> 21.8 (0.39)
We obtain -18.3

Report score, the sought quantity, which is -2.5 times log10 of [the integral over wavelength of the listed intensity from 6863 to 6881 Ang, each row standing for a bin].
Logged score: -6.5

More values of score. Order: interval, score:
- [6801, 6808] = -5.5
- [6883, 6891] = -5.6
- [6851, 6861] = -5.9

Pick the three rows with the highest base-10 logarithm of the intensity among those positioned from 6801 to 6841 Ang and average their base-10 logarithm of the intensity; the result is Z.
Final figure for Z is 1.37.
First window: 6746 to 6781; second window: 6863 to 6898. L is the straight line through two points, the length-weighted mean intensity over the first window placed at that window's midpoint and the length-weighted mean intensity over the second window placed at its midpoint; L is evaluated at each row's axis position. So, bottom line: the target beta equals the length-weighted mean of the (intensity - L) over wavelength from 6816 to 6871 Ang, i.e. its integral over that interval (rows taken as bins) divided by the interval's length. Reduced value 0.098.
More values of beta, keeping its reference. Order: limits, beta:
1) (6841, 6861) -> -0.226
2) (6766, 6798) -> 0.023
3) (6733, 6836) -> 0.048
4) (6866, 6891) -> 0.071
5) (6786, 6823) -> -0.026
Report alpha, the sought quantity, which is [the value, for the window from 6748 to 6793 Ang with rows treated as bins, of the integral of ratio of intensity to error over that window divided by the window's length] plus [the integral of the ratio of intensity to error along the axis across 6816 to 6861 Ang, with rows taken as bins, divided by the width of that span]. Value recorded 111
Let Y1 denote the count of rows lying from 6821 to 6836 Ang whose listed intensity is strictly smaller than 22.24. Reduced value 0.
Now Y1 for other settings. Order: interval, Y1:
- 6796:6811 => 2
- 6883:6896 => 4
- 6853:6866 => 2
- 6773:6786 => 0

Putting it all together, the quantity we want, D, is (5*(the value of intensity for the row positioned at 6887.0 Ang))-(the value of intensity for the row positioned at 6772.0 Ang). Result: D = 88.9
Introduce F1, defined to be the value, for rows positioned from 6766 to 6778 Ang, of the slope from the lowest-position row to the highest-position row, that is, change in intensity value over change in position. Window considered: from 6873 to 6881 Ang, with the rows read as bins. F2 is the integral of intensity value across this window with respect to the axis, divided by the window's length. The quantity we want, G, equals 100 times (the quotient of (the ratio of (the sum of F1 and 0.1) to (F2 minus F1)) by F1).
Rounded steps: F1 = 0.11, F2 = 22.3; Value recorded 9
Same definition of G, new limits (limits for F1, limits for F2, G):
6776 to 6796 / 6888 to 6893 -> -3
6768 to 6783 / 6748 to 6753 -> 13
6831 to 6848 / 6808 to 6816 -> -10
